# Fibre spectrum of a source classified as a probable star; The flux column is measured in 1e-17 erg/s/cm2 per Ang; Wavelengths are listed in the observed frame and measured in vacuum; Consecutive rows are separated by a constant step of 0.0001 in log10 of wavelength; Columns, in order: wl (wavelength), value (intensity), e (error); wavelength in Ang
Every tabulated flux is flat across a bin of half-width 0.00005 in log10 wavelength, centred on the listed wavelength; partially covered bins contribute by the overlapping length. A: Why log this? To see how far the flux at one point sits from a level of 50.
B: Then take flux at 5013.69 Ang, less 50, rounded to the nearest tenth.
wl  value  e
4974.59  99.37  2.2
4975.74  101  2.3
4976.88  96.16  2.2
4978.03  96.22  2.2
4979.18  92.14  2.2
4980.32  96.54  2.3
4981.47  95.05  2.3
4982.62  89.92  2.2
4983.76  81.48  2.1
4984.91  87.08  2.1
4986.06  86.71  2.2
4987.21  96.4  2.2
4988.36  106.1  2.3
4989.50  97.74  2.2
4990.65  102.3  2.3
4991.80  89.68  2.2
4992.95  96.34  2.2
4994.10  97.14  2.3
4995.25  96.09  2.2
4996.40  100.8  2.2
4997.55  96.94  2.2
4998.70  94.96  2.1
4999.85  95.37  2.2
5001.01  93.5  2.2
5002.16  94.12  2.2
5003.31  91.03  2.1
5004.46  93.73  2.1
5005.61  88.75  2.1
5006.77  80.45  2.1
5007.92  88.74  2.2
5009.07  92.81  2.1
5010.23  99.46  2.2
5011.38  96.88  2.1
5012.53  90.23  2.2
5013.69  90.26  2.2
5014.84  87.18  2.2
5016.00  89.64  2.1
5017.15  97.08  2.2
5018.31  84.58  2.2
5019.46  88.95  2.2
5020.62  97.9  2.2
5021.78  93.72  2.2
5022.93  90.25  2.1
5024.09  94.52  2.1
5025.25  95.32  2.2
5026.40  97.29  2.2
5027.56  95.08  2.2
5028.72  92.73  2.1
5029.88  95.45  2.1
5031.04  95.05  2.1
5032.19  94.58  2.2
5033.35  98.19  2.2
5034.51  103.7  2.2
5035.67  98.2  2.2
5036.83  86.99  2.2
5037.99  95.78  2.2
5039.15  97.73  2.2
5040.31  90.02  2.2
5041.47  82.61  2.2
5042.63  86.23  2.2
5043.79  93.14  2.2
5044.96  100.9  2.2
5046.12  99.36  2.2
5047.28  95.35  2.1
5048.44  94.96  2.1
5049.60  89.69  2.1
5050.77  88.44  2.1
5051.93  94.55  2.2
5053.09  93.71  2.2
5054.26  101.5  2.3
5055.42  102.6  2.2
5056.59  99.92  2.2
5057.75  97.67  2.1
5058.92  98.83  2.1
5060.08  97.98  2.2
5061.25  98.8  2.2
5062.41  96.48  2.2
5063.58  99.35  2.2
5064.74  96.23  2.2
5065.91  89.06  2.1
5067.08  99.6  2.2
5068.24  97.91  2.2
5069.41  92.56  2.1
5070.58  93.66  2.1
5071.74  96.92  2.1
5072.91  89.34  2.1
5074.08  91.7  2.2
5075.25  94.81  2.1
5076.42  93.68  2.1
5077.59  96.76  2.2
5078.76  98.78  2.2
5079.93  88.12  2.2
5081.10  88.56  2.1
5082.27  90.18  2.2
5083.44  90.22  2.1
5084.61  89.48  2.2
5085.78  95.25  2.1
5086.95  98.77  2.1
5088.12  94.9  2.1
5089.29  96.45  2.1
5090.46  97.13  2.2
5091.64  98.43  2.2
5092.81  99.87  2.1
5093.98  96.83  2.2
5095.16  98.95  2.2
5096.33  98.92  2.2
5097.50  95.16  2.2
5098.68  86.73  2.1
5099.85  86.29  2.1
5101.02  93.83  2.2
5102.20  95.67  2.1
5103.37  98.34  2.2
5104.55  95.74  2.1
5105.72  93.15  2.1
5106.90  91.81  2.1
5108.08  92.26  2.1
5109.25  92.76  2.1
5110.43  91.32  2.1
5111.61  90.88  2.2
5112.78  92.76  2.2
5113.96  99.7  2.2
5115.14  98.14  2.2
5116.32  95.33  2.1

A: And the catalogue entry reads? 40.3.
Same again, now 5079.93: 38.1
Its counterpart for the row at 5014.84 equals 37.2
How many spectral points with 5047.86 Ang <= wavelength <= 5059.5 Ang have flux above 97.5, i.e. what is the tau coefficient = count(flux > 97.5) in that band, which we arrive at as 5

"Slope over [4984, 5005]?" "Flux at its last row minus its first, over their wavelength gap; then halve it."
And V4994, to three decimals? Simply 0.170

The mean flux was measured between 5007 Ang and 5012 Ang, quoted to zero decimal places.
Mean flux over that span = 94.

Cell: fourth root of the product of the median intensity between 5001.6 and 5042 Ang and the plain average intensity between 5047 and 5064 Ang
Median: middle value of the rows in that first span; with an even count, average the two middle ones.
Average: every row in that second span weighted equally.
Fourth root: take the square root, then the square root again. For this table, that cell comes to 9.76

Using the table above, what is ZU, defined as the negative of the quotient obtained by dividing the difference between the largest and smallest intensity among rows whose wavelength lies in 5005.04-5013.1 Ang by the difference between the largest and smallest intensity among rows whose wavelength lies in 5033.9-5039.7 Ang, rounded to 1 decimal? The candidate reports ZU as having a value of -1.1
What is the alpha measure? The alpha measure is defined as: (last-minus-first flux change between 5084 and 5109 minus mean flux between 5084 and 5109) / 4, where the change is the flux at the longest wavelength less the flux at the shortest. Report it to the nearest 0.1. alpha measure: -23.0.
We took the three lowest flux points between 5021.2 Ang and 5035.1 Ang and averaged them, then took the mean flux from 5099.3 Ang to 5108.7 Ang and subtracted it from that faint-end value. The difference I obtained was -1.2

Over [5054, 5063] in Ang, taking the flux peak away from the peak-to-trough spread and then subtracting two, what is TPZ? -98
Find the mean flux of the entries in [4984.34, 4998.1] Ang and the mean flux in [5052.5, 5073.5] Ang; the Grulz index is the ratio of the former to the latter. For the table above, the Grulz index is 0.993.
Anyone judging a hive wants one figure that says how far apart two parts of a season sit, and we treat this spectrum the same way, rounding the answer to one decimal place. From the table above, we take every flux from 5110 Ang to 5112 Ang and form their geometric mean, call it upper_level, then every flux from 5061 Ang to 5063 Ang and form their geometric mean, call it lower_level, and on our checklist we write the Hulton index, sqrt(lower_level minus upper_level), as 2.6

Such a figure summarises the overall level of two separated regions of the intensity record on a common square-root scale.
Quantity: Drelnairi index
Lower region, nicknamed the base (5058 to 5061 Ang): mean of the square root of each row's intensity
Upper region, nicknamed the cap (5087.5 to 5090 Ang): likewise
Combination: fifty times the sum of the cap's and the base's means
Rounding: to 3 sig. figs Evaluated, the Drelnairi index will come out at 985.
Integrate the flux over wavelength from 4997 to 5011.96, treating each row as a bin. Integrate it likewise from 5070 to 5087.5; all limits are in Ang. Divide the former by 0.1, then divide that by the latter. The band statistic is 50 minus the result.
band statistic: 41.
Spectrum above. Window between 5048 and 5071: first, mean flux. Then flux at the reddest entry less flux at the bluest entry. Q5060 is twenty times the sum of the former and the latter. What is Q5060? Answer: 1898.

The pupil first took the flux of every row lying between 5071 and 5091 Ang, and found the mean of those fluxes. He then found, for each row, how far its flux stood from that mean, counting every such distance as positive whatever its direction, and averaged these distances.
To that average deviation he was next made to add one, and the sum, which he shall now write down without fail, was 4.2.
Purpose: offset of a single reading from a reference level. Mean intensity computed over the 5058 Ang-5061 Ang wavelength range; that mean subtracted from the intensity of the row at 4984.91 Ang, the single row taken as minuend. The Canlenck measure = -11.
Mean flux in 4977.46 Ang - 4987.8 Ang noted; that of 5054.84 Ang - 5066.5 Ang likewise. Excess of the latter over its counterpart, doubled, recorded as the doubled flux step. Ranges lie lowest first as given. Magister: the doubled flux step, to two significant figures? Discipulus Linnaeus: 13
